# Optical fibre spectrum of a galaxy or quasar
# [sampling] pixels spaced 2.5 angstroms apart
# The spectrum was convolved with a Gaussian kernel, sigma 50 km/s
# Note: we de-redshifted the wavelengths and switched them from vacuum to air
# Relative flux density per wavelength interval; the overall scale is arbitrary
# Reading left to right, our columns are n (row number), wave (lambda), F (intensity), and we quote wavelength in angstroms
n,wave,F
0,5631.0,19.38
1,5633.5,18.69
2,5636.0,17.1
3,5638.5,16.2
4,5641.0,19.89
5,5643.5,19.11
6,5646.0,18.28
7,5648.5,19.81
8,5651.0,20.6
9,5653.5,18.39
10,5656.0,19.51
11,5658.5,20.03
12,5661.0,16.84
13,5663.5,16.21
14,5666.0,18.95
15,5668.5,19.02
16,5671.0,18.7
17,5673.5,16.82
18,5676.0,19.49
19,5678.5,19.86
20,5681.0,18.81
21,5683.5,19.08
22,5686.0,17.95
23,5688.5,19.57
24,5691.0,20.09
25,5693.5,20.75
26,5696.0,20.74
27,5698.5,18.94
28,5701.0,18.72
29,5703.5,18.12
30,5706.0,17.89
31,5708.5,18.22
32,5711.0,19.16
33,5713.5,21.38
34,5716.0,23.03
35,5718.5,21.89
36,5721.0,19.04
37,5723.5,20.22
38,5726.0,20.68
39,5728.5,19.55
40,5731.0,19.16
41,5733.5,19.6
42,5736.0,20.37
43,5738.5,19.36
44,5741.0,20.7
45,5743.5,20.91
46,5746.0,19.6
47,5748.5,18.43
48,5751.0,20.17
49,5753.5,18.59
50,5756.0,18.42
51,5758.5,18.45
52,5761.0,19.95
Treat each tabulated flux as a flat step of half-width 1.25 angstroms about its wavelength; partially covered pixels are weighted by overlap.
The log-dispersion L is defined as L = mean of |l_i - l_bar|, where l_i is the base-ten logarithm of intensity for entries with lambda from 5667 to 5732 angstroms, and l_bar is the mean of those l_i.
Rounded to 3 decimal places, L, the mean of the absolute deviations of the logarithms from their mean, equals 0.023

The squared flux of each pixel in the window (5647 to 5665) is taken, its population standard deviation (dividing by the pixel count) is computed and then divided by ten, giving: 5.7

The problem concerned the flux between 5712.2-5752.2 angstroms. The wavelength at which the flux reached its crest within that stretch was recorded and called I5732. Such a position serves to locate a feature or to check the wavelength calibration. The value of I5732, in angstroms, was 5716.0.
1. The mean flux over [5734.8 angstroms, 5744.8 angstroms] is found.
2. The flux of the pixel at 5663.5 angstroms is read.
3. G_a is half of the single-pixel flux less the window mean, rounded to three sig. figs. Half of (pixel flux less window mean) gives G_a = -2.06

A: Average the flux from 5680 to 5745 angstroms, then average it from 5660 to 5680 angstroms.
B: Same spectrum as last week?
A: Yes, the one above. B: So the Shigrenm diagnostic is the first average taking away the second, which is 1.5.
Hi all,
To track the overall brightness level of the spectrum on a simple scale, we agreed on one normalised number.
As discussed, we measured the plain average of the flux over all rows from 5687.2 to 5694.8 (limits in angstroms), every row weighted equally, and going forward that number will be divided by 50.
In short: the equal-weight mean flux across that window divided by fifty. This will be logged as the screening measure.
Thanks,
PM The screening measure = 0.403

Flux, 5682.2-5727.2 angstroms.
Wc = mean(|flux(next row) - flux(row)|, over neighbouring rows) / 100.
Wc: 0.0103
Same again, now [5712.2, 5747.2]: 0.0107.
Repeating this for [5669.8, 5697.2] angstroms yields 0.0102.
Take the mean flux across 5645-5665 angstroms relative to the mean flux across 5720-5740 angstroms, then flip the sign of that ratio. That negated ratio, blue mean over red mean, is -0.947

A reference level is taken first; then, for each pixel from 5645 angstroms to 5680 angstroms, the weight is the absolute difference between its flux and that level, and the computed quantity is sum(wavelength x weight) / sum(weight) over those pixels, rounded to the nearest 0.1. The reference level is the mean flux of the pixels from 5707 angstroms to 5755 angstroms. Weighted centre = 5662.9 angstroms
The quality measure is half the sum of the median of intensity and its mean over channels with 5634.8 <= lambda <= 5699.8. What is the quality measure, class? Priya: 19.0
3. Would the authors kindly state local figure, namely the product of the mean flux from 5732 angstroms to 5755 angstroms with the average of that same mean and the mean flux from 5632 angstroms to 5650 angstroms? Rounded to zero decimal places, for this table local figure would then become 377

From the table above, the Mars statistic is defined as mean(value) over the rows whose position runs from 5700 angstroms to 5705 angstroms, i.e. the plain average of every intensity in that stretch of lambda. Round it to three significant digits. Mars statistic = 18.4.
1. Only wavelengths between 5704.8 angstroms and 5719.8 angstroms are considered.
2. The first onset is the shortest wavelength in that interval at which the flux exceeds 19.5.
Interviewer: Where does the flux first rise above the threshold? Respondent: 5713.5 angstroms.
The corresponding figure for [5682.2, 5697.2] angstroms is 5688.5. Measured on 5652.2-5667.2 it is 5656.0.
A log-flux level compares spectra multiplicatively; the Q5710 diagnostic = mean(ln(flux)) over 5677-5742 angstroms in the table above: 2.98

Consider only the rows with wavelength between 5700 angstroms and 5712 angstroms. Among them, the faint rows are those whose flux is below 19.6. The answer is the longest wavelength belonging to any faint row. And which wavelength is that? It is 5711.0 angstroms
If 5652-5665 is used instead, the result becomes 5663.5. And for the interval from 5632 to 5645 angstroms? 5643.5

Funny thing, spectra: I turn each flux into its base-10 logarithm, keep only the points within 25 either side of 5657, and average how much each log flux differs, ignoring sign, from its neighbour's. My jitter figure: 0.034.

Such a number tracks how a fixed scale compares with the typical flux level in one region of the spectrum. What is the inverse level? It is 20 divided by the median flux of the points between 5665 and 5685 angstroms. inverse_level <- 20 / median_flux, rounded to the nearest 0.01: 1.05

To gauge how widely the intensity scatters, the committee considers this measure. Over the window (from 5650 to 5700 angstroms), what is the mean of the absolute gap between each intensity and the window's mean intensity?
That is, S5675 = 1.0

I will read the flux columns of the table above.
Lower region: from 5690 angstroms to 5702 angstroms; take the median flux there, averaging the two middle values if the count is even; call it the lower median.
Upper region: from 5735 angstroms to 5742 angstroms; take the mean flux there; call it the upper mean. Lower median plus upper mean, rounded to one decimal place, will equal 40.2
